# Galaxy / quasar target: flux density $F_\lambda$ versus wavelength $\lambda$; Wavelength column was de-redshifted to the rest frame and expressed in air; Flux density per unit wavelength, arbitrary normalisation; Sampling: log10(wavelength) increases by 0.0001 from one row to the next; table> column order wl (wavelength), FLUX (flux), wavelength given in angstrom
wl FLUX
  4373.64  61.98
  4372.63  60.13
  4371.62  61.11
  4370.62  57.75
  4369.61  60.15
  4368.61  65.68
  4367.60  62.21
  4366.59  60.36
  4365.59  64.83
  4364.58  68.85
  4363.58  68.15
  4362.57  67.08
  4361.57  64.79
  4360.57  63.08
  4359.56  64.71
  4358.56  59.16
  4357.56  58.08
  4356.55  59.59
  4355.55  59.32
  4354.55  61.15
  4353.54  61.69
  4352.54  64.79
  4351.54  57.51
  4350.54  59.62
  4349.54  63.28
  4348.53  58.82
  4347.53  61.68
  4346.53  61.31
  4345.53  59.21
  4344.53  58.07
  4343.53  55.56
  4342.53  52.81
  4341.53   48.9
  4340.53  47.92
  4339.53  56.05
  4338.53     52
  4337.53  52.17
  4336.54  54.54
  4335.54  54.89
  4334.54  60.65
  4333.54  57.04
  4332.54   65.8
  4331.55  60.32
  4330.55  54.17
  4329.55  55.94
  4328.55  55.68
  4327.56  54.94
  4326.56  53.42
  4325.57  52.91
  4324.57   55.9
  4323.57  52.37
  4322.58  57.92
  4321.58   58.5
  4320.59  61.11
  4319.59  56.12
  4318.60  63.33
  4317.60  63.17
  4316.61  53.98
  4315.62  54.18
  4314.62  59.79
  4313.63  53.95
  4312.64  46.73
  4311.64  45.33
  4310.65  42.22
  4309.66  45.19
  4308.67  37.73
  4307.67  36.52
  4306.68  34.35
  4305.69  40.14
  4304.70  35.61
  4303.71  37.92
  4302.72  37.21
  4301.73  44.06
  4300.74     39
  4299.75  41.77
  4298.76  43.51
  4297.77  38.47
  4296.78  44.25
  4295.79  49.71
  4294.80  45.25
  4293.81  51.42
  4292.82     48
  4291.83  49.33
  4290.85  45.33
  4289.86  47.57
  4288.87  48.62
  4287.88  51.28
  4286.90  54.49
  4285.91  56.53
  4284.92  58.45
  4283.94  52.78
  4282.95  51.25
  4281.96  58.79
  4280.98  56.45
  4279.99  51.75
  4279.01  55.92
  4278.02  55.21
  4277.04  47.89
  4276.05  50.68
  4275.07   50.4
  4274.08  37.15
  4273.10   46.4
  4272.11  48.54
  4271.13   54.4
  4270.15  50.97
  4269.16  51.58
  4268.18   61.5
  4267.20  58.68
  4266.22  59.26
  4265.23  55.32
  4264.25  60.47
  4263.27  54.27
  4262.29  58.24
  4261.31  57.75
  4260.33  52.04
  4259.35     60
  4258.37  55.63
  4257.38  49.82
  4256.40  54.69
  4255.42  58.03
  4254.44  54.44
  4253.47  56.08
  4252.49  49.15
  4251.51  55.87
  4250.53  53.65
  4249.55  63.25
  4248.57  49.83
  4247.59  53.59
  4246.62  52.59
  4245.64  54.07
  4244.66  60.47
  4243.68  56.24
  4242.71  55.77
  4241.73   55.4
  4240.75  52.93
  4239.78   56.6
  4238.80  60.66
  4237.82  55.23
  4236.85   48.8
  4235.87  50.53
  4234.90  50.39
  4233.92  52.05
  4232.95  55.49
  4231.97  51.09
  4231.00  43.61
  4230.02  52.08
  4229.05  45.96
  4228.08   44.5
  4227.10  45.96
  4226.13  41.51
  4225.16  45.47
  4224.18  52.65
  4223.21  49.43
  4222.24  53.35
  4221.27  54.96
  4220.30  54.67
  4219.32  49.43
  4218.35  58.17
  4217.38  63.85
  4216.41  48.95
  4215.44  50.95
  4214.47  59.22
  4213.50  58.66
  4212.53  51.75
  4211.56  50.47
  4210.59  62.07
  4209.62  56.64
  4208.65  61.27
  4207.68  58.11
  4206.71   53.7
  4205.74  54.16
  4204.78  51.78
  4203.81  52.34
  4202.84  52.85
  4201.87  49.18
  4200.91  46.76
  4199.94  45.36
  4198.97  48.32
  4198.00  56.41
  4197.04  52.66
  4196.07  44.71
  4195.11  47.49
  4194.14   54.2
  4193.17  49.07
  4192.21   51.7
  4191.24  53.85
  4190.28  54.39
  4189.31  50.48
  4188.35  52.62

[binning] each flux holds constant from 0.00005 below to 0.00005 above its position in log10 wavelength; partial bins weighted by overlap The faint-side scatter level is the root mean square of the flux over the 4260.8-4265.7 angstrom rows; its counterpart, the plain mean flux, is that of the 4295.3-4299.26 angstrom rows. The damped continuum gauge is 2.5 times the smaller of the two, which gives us 110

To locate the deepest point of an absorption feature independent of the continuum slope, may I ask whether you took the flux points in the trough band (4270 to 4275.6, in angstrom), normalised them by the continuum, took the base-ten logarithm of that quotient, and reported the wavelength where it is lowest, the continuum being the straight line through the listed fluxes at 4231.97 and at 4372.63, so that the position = 4274.08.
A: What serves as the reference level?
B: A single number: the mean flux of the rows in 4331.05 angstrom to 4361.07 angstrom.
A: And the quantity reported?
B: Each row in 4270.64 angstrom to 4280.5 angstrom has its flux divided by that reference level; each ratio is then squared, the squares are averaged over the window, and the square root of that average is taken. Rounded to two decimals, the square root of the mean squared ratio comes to 0.86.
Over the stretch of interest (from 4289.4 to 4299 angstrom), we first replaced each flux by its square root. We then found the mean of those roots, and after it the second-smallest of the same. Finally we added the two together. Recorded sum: 13.4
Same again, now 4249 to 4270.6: 14.5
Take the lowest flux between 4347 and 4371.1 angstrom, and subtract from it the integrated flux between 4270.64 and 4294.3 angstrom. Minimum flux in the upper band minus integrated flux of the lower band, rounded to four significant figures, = -1154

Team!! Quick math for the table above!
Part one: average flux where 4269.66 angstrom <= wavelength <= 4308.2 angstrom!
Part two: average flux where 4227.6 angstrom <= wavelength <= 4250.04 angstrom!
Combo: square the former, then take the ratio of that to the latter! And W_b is 42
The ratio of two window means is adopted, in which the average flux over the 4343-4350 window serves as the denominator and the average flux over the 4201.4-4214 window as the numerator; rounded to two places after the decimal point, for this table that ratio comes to 0.92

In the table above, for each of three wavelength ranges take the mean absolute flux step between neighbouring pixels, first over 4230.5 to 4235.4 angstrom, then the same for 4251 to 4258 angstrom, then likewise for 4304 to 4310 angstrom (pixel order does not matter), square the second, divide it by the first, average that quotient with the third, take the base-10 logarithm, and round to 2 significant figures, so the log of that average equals 0.65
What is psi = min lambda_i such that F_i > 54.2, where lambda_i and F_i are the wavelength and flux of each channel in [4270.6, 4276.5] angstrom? 4271.13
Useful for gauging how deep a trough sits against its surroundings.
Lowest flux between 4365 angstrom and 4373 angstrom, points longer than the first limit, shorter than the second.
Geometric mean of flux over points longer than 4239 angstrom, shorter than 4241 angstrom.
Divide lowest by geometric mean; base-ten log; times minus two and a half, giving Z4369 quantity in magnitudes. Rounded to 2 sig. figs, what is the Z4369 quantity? -0.058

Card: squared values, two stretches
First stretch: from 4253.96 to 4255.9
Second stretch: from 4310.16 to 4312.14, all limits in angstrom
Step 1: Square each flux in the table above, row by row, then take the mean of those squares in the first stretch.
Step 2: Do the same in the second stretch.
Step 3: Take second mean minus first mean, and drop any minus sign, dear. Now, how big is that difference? 1247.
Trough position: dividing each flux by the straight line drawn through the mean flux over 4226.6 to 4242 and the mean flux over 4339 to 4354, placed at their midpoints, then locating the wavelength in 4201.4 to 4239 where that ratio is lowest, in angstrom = 4226.13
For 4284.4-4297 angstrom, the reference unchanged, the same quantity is 4296.78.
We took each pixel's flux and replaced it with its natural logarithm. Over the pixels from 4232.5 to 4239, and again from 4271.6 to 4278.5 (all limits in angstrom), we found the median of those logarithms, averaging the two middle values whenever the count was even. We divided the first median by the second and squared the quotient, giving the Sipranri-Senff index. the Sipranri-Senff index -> 1.04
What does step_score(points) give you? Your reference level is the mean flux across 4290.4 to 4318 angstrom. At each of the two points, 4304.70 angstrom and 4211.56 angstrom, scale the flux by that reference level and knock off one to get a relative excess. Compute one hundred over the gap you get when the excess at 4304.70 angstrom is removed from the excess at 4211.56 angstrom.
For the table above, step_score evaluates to 304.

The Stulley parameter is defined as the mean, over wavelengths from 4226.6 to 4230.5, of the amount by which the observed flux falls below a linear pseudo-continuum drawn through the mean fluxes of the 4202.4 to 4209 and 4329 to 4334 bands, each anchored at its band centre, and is 8.4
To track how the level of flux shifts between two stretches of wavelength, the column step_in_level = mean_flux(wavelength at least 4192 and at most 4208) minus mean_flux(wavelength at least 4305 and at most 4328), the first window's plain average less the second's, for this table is 0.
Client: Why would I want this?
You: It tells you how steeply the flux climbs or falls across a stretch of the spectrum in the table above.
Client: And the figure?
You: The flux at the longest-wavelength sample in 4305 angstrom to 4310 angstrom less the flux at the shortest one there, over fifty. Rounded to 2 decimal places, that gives 0.10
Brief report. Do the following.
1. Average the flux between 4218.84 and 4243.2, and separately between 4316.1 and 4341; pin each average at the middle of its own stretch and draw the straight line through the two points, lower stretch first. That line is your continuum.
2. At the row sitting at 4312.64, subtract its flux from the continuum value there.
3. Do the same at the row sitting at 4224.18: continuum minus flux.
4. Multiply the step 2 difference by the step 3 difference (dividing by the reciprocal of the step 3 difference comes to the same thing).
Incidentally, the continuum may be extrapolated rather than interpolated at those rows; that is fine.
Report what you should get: -17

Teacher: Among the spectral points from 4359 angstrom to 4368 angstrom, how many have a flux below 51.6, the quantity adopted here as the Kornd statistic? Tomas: 0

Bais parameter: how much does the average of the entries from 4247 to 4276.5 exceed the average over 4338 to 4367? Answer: -5.9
